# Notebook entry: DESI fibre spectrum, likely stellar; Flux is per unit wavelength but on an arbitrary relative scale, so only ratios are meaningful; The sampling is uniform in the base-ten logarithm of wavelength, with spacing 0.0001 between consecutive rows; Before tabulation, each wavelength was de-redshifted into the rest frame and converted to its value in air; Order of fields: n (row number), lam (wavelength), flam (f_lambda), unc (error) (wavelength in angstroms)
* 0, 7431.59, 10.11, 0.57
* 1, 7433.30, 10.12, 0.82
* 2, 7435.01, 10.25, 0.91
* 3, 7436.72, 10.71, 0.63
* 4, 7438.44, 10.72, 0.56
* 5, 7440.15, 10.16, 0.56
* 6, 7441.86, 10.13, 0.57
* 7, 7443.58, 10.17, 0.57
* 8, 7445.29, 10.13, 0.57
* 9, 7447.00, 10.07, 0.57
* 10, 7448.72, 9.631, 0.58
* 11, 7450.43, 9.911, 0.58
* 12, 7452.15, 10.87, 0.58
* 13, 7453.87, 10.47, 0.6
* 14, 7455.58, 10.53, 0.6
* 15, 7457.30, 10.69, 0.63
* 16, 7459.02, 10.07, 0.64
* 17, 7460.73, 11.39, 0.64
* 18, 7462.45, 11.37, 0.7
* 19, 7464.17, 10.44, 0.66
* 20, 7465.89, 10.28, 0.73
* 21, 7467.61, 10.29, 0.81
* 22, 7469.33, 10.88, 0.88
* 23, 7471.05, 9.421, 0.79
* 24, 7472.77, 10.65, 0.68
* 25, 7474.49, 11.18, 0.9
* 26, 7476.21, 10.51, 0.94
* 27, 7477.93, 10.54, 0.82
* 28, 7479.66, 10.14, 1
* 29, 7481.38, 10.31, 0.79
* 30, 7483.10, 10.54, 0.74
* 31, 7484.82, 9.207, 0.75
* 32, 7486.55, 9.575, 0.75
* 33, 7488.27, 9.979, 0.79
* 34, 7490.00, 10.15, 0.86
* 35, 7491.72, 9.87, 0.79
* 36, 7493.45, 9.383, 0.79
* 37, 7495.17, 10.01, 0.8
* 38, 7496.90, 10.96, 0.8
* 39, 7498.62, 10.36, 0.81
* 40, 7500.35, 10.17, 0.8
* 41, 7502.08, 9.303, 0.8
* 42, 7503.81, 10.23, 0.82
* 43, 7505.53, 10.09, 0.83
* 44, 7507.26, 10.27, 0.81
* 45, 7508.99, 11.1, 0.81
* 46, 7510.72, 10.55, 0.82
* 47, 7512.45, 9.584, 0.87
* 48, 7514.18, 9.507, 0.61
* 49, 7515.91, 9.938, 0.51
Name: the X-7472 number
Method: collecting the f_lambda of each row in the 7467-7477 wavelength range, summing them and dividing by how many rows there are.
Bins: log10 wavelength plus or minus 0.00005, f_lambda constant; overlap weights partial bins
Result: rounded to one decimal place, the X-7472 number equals 10.5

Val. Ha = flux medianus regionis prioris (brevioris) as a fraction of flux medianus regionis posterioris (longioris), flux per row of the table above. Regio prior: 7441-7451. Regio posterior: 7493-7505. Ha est 0.99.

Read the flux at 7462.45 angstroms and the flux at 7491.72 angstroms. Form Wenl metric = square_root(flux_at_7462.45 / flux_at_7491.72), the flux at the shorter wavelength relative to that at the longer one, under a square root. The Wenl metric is 1.07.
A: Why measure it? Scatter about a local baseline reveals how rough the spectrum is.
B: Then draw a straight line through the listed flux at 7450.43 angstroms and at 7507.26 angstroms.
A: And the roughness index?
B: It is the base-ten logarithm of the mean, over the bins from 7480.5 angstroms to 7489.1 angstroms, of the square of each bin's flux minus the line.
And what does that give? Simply -0.55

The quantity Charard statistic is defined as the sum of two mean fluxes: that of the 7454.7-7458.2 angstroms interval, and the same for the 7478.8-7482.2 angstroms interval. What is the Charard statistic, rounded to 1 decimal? 20.8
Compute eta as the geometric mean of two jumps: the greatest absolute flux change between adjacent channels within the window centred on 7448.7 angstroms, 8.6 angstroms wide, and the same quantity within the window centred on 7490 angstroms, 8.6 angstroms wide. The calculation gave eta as 0.68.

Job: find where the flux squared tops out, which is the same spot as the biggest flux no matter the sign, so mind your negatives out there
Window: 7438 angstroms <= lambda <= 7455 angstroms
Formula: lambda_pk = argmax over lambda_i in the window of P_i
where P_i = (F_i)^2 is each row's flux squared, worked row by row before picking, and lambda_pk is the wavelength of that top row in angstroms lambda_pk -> 7452.15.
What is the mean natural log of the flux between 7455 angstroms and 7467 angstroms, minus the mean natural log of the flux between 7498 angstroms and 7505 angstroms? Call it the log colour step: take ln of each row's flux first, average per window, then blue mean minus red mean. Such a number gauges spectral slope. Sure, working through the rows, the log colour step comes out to 0.06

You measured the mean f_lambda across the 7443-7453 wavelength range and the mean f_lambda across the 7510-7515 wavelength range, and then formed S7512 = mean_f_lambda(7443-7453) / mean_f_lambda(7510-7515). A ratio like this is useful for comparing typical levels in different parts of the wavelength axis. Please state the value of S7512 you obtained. 1.03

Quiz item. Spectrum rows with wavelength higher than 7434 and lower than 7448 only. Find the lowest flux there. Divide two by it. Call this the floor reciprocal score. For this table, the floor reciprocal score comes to 0.199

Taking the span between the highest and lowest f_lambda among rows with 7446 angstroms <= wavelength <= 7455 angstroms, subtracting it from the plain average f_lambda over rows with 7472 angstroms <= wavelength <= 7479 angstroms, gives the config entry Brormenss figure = 9.5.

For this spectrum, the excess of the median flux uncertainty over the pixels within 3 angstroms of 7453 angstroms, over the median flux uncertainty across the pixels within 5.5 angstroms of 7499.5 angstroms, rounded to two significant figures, -0.21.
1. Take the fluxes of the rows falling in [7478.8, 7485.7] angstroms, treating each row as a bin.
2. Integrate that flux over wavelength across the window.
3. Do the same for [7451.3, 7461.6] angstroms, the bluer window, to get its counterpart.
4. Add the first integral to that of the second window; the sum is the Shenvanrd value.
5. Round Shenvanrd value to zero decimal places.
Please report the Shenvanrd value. 179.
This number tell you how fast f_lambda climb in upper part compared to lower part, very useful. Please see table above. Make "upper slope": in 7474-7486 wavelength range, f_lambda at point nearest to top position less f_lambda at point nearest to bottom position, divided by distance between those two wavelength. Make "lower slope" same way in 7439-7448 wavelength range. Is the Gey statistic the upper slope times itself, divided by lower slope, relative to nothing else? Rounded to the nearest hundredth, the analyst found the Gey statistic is -2.78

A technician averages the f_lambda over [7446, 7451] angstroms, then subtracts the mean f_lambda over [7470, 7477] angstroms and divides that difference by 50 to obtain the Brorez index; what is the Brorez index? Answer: -0.011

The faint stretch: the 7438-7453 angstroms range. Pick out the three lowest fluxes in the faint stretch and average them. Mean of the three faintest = 9.9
